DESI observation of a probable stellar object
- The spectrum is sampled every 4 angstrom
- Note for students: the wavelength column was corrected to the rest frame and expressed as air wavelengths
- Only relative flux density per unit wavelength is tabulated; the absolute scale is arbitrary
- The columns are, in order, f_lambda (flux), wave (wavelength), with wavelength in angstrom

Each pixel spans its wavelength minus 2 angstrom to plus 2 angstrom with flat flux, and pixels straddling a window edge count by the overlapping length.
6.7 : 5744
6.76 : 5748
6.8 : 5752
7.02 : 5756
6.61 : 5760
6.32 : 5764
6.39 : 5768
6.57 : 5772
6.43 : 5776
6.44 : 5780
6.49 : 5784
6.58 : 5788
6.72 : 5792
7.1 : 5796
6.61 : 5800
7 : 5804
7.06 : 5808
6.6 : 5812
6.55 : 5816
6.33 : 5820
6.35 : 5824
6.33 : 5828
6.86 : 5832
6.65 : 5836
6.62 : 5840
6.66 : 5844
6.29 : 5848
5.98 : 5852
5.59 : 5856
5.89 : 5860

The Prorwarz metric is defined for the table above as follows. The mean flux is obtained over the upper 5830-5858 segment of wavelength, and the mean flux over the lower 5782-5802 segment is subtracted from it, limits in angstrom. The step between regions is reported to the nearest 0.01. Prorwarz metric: -0.32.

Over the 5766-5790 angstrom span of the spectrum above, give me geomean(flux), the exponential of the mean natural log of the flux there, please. 6.48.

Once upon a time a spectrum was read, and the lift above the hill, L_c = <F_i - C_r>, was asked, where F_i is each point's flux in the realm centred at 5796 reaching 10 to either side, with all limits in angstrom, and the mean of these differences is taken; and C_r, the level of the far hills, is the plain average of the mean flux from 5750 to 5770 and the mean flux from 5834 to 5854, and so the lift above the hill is 0.27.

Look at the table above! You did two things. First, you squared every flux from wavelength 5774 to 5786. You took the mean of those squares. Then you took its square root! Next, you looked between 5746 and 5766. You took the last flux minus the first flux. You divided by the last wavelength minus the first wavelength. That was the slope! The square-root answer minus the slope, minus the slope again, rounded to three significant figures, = 6.51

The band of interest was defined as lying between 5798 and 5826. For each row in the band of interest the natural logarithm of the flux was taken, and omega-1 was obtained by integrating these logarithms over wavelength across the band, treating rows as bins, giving 53.0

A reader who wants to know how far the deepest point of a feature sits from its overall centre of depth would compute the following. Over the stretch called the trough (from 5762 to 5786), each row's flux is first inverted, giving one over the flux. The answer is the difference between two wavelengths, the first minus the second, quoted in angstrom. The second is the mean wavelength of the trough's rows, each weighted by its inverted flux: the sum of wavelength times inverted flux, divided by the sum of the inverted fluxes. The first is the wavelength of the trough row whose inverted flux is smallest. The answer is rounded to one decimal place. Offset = -2.0 angstrom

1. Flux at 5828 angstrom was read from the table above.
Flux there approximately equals 6.33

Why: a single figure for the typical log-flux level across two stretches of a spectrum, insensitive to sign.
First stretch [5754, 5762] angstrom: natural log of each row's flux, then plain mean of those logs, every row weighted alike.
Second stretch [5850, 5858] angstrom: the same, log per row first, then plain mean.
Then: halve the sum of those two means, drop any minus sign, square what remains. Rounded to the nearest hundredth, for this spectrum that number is 3.37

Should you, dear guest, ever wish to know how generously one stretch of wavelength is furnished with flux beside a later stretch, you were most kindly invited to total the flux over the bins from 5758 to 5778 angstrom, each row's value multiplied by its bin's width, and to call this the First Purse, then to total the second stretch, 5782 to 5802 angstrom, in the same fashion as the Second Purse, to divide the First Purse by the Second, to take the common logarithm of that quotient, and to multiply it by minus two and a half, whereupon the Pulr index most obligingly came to 0.04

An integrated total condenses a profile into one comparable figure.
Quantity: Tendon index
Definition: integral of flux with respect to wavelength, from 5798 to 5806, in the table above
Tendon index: 54.4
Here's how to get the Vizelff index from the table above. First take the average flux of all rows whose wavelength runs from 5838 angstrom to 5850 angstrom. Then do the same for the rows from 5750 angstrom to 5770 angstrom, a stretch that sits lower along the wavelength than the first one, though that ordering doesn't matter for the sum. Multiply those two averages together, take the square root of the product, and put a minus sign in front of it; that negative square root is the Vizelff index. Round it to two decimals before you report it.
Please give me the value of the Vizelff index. -6.58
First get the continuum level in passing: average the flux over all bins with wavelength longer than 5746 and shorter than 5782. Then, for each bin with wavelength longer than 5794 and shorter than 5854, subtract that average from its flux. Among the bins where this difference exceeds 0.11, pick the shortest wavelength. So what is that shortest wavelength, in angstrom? 5796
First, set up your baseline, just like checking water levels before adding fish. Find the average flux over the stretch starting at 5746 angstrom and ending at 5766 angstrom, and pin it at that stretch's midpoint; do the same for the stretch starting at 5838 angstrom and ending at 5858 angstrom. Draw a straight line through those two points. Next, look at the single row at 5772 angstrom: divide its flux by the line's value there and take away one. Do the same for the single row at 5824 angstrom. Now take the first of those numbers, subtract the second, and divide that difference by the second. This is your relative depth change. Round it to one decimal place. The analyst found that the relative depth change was 27.8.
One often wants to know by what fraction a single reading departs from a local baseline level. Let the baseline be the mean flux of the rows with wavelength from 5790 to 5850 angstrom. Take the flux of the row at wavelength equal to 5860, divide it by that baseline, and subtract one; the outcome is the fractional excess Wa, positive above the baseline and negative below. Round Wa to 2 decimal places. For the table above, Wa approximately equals -0.11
